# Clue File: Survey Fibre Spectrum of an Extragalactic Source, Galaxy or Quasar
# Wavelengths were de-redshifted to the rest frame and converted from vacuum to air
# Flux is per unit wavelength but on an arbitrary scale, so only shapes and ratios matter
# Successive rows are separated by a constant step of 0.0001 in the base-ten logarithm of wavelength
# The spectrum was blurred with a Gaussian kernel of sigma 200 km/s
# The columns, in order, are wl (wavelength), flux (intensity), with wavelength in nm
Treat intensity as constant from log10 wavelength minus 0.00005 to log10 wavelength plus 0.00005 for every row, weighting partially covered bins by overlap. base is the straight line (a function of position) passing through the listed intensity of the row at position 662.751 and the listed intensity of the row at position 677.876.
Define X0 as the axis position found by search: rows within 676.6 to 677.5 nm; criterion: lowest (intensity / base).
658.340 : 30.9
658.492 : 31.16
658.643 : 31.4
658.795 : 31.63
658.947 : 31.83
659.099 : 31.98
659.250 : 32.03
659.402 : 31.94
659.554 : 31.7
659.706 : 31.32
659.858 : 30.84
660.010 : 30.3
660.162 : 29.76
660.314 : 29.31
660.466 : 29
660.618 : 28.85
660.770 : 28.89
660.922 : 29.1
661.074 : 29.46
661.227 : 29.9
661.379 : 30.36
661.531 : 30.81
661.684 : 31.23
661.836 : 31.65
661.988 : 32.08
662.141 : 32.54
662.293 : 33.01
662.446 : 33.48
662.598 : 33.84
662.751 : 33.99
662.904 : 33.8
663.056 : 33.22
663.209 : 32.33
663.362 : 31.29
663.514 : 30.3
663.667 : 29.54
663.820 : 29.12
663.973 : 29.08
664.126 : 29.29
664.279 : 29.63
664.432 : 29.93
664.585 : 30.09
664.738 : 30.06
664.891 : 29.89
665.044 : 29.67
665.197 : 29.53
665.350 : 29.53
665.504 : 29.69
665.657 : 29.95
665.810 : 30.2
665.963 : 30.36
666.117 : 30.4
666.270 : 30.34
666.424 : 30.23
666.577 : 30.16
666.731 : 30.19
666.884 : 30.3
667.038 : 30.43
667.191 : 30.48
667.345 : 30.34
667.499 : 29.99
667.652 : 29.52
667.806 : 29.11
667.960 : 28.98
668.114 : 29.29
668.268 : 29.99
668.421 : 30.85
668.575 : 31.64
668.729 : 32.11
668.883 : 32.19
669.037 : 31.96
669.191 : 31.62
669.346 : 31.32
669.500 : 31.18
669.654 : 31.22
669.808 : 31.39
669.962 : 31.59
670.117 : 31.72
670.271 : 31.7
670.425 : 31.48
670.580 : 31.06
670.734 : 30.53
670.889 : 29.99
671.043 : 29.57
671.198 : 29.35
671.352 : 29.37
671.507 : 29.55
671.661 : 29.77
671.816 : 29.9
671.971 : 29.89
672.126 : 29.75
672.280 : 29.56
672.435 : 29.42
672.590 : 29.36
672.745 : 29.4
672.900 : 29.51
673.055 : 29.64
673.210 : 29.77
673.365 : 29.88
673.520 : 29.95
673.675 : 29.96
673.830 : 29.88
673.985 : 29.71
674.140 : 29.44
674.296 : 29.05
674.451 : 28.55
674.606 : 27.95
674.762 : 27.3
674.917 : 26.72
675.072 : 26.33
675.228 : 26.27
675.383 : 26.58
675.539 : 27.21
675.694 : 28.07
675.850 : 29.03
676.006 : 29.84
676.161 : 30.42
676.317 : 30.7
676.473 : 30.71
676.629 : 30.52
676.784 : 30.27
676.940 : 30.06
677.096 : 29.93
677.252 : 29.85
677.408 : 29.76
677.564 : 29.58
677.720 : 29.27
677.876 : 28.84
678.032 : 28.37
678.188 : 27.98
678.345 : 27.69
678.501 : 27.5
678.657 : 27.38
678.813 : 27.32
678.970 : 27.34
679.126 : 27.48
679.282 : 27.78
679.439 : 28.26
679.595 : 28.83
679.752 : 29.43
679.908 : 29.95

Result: 677.408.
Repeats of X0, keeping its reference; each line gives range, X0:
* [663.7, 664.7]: 663.820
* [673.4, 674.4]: 674.296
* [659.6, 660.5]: 660.466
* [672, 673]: 672.590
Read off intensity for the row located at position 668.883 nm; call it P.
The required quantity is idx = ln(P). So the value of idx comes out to 3.47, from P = 32.19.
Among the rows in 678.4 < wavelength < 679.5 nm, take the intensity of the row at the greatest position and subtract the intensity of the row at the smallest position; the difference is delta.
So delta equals 0.8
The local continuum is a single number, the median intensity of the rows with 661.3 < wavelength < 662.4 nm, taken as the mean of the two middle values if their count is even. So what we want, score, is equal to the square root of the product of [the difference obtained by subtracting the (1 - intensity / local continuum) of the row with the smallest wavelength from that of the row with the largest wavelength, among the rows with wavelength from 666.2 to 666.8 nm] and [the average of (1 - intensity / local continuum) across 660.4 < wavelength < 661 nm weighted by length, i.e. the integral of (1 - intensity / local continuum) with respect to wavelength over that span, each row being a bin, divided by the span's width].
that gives 0.020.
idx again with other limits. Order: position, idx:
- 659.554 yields 3.46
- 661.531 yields 3.43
